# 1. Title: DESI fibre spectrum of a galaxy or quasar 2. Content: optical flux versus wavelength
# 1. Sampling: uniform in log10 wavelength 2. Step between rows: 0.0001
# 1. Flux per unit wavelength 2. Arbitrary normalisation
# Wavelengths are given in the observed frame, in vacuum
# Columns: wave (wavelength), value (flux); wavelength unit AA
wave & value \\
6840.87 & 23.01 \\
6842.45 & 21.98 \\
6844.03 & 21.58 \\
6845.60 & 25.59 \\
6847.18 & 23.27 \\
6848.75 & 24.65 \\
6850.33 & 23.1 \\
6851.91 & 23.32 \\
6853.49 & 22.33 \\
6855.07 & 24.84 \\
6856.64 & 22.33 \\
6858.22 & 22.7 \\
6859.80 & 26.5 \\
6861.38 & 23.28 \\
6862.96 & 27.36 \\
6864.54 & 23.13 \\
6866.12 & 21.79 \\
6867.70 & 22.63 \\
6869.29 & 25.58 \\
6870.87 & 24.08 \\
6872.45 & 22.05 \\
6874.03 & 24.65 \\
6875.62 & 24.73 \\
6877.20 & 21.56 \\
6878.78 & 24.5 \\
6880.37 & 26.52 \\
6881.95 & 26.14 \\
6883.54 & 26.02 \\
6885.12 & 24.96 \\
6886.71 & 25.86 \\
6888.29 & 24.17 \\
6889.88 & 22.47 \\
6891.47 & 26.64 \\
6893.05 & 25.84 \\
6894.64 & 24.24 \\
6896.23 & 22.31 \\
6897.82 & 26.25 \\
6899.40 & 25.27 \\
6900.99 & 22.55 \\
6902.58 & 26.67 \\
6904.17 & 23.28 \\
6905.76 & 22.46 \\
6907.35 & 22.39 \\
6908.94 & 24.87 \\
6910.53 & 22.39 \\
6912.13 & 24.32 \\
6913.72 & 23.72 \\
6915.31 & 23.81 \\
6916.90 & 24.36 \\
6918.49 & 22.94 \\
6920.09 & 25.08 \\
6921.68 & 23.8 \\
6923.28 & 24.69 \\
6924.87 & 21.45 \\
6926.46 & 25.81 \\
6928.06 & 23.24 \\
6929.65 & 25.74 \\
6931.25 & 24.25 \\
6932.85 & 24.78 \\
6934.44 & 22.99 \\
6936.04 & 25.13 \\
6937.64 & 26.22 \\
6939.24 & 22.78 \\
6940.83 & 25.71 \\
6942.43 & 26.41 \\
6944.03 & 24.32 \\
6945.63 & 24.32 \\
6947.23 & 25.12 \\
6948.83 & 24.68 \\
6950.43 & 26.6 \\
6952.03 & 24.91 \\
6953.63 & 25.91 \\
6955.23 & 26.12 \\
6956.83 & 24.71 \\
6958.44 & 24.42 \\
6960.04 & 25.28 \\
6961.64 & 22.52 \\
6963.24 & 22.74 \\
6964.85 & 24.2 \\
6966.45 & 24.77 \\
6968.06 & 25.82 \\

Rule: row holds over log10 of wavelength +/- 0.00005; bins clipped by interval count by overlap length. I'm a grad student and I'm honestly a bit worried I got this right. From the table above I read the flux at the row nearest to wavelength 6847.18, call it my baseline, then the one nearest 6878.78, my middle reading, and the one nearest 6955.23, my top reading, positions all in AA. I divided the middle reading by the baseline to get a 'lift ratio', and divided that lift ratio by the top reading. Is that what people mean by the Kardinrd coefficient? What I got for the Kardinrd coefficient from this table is 0.0403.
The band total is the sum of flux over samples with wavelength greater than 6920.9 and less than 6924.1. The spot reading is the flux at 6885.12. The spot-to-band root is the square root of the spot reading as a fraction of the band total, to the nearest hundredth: 0.72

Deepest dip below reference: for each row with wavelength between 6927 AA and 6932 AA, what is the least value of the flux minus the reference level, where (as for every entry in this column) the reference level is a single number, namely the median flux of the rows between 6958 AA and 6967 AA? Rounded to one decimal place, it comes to -1.1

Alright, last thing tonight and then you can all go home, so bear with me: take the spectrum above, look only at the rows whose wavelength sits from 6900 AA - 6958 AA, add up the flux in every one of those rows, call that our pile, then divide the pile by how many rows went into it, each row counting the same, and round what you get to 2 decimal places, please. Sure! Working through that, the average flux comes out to 24.40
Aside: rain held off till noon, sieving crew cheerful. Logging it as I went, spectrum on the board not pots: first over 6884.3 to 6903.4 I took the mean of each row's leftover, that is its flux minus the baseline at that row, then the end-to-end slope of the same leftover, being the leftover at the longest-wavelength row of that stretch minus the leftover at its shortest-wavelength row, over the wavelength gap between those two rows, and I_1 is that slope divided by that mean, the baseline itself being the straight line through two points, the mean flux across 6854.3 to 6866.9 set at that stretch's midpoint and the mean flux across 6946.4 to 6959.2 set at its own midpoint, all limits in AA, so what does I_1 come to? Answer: 0.3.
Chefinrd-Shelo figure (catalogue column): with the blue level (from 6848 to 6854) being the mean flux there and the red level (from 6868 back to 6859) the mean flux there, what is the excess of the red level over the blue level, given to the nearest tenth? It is 0.8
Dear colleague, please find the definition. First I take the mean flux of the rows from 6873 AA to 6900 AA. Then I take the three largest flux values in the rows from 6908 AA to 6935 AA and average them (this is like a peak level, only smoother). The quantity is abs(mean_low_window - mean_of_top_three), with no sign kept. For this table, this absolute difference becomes 0.7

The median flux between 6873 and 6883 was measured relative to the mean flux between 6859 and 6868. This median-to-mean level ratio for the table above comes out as 1.02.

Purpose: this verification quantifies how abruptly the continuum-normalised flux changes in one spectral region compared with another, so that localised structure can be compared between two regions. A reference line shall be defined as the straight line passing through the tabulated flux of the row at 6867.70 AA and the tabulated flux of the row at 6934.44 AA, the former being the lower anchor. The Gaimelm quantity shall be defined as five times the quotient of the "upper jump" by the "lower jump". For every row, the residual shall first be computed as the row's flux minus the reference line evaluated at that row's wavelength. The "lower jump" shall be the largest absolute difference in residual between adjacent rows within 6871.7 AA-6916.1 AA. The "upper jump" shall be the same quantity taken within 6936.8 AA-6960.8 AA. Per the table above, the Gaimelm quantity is 4.1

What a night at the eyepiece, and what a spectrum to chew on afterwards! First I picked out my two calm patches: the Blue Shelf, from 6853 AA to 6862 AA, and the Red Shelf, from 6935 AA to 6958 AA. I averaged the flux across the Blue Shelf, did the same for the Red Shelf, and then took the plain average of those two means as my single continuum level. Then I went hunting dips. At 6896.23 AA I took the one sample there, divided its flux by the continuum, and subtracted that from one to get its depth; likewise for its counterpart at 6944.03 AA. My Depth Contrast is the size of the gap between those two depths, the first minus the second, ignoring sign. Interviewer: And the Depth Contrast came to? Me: 0.082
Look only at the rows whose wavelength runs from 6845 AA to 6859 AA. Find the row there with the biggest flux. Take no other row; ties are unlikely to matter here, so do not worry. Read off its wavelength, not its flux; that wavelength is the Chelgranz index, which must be 6845.60 AA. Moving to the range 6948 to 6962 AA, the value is 6950.43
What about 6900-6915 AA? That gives 6902.58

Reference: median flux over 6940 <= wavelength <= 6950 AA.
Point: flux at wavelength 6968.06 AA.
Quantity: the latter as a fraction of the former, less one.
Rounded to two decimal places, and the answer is 0.04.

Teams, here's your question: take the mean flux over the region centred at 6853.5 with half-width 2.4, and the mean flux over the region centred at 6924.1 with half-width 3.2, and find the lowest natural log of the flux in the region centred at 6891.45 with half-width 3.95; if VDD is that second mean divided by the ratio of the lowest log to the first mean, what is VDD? 181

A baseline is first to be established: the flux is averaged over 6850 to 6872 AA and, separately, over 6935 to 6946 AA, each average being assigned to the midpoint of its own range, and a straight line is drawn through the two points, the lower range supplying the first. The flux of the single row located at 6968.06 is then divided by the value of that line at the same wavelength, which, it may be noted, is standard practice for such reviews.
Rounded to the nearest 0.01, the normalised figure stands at 1.02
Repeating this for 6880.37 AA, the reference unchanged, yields 1.10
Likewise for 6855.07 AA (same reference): 1.05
